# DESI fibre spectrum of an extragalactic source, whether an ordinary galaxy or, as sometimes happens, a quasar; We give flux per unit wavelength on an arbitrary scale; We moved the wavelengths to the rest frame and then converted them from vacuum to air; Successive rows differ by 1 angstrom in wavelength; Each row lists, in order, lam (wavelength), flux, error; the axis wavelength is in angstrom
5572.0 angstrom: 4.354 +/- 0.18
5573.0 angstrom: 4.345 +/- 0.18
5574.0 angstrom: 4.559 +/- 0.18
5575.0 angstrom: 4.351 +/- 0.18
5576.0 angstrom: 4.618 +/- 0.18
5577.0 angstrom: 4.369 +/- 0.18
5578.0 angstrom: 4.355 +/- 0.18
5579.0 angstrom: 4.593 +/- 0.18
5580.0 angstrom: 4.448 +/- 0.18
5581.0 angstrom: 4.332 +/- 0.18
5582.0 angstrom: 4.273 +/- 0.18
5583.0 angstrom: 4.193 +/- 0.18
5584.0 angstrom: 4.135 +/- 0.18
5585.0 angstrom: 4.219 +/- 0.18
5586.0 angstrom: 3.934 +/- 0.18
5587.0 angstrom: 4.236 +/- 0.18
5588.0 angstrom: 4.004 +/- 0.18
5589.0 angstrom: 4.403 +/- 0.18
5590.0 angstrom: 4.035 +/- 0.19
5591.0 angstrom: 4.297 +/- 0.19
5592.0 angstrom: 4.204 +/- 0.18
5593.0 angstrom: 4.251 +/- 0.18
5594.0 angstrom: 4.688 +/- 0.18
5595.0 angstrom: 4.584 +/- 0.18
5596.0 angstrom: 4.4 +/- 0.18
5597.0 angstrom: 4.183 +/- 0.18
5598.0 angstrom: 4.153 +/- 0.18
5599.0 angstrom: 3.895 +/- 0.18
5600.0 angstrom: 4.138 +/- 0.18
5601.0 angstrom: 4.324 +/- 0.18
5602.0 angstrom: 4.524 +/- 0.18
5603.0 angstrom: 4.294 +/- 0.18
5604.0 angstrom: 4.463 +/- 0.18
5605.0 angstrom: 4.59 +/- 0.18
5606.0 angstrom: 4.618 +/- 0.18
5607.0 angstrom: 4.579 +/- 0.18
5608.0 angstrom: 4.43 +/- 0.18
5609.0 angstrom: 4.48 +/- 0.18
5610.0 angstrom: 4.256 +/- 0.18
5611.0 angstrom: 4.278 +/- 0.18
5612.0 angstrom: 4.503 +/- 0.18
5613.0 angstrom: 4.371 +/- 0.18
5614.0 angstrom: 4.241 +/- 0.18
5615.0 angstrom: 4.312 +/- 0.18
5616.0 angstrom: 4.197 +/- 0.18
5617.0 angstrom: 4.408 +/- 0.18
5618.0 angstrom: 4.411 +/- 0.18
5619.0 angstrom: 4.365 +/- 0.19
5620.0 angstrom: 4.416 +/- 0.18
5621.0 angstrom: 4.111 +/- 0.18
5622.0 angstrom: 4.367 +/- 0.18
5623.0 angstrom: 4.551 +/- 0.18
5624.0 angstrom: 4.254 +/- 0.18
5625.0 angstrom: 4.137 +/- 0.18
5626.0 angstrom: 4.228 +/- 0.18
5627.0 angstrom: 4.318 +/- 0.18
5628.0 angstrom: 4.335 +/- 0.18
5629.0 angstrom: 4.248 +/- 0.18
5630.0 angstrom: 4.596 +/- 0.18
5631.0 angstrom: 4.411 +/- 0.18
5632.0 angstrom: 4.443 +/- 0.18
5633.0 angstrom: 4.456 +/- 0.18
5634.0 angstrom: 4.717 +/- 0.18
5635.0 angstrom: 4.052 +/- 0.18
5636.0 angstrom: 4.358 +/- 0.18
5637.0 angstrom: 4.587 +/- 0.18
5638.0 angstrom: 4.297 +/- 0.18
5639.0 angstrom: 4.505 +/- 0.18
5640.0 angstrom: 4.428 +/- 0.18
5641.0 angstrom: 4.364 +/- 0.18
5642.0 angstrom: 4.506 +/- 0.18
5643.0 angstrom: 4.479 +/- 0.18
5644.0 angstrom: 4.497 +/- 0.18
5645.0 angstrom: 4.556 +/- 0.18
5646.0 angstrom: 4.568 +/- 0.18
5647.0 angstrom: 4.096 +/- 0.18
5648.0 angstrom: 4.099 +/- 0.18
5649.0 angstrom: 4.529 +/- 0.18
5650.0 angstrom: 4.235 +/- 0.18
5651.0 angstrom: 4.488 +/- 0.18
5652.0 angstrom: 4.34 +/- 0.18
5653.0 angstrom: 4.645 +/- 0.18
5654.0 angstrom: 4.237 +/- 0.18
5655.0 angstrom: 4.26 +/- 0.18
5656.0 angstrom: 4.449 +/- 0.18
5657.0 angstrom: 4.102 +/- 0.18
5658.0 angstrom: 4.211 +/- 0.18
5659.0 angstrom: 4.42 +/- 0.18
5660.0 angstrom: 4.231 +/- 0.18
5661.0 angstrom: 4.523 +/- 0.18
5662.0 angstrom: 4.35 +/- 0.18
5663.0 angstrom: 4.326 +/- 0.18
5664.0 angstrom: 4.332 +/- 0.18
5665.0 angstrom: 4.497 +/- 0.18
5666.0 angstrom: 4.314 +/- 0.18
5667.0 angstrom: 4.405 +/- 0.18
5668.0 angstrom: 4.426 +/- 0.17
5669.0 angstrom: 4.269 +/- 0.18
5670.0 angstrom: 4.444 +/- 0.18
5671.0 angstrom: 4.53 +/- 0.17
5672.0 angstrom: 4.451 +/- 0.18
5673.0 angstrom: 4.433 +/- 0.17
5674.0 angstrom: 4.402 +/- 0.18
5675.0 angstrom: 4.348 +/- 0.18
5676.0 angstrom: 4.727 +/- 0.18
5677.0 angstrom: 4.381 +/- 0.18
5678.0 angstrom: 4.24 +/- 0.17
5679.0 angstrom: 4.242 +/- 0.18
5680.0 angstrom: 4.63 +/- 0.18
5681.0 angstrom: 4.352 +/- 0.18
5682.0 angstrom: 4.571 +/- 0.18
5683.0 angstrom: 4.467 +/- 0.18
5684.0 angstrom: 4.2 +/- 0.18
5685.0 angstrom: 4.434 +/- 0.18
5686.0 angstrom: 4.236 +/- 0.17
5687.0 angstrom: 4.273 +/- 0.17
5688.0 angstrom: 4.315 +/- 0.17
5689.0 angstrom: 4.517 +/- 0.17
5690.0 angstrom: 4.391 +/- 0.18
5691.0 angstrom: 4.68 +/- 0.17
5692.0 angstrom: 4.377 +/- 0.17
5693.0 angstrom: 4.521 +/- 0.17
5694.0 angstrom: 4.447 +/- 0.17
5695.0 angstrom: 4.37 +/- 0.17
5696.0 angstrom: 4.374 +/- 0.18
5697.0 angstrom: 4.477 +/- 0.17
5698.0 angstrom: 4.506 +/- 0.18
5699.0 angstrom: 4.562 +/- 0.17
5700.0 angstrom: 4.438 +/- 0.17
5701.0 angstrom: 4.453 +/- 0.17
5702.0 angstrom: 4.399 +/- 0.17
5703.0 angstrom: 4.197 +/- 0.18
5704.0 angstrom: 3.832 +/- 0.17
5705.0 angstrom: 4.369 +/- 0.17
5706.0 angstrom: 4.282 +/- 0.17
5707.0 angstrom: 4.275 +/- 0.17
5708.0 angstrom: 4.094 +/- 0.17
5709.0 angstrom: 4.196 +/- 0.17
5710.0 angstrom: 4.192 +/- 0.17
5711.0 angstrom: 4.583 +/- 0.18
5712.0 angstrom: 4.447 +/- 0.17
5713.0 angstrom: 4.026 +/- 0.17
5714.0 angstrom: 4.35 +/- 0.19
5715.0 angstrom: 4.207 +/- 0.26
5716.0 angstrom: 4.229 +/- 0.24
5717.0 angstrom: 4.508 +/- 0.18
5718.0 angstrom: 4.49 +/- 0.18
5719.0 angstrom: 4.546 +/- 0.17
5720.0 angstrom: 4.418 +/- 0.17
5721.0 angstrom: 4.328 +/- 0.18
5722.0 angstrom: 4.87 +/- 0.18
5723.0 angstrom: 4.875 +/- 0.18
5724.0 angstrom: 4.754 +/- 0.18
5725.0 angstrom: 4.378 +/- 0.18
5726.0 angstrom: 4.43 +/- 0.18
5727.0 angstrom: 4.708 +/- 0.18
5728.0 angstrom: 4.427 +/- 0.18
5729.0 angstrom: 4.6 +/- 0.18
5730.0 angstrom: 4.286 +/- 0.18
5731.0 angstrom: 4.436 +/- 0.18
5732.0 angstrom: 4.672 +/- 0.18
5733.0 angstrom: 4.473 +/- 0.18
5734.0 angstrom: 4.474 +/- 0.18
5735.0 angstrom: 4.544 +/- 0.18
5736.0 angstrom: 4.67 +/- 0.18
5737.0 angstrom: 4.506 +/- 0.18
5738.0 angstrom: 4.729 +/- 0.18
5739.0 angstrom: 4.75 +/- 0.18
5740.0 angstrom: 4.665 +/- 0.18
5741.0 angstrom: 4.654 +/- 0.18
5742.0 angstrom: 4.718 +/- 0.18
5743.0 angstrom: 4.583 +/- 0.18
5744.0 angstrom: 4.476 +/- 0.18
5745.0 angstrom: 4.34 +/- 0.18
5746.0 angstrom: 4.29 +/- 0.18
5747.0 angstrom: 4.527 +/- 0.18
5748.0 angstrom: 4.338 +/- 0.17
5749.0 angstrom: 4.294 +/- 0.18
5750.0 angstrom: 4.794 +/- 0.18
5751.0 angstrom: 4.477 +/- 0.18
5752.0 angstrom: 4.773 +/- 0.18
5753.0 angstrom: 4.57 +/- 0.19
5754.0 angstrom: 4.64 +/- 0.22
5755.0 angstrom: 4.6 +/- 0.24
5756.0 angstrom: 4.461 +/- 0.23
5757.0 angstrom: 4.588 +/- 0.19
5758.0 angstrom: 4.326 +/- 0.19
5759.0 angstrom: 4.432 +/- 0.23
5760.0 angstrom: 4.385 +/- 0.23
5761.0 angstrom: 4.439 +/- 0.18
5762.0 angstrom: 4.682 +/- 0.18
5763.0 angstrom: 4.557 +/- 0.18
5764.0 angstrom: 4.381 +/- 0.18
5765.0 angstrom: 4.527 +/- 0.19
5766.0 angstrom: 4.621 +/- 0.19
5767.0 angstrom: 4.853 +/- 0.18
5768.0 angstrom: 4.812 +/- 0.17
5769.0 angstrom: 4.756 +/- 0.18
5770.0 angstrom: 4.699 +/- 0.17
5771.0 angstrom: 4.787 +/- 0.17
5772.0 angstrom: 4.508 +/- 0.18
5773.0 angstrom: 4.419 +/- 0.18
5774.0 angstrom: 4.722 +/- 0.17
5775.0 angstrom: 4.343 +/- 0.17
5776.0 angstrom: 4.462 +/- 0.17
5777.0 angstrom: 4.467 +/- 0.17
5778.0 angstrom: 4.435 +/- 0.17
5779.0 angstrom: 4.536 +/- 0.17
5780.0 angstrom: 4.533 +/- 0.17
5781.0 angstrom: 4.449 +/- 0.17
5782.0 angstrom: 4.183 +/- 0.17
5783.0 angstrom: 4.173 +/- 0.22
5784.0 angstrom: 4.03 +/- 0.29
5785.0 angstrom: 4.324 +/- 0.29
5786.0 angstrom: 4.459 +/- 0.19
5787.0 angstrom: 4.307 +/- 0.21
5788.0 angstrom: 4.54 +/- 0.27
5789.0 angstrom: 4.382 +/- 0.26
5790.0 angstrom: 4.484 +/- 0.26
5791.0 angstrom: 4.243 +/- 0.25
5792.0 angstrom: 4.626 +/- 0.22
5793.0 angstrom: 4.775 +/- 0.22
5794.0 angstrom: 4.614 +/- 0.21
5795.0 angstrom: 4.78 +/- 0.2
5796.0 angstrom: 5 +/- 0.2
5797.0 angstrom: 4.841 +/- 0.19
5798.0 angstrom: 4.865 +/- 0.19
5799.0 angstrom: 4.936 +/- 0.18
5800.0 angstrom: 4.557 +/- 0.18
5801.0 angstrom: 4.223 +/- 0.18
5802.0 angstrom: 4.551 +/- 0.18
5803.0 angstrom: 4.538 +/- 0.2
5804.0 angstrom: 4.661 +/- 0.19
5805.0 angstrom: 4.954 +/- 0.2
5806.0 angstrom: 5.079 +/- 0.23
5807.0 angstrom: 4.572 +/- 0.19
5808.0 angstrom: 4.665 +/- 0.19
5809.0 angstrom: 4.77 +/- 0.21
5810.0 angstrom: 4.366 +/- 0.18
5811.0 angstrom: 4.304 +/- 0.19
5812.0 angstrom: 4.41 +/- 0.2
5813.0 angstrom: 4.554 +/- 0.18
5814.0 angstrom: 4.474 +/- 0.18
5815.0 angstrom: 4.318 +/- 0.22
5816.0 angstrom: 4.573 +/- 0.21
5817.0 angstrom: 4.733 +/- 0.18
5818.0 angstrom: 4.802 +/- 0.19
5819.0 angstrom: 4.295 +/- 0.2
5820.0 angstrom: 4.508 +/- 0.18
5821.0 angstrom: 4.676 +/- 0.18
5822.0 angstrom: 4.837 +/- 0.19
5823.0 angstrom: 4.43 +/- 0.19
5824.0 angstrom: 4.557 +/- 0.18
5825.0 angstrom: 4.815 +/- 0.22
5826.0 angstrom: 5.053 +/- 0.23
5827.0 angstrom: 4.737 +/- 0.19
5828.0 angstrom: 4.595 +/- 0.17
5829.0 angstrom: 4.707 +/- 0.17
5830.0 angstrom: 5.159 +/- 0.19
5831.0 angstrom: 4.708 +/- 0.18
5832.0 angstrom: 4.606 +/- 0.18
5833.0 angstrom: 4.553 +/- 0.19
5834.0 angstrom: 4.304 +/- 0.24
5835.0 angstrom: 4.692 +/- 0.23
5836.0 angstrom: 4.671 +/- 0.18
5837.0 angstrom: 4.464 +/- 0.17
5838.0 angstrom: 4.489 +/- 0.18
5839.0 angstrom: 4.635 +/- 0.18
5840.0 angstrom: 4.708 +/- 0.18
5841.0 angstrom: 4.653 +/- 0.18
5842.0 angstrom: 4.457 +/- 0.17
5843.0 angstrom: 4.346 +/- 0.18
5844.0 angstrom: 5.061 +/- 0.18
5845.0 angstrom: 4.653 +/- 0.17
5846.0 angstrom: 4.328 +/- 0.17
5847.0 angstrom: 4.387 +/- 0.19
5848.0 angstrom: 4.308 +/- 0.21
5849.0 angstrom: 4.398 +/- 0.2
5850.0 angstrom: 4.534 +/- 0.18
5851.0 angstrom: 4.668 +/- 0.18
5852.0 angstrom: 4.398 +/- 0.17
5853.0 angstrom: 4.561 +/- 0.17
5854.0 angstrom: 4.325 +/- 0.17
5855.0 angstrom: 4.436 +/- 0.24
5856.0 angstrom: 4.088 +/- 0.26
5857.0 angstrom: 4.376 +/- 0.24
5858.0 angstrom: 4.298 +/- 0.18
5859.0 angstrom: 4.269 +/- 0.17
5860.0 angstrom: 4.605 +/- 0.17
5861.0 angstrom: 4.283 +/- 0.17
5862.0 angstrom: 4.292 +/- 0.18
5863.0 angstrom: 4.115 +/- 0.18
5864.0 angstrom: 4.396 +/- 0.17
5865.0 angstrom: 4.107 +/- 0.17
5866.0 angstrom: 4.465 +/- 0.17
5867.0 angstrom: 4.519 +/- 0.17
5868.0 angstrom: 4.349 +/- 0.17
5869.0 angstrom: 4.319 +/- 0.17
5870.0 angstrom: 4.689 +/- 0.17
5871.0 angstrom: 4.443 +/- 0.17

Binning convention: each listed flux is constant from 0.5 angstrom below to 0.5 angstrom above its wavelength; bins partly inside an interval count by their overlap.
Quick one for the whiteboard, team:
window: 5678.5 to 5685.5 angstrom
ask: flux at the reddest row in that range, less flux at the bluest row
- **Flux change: 0.19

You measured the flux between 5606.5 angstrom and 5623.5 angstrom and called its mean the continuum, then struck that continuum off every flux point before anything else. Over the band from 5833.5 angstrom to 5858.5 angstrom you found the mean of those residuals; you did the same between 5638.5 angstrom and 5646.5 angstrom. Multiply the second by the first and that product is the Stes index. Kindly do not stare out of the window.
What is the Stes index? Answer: 0.014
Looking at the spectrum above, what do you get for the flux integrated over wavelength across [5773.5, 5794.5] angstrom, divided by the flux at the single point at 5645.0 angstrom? 20.4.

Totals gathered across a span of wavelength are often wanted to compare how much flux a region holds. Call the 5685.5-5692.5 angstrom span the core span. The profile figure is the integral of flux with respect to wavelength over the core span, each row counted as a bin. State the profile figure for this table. 31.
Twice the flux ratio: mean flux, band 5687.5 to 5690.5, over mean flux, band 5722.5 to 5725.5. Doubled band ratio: 1.89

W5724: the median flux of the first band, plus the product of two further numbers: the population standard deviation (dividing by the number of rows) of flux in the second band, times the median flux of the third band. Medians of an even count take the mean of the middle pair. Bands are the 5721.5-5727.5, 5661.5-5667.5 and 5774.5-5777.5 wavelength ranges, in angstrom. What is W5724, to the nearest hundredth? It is 5.01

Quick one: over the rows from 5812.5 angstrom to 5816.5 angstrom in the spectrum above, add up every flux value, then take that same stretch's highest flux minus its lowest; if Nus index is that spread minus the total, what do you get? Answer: -17.66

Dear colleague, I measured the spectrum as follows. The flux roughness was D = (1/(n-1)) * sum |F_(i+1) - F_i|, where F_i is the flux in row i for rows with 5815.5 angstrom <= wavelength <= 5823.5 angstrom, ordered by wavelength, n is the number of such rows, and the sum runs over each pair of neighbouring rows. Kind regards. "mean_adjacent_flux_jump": 0.24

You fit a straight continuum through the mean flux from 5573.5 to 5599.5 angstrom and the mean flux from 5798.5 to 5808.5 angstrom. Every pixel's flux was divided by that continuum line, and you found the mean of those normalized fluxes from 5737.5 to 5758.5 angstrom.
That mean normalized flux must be 0.99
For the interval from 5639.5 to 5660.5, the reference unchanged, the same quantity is 0.99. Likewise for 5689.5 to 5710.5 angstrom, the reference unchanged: 0.97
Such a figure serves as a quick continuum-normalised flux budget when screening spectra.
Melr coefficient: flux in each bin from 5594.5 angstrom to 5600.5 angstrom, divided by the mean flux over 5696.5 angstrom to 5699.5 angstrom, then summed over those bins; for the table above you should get 5.6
